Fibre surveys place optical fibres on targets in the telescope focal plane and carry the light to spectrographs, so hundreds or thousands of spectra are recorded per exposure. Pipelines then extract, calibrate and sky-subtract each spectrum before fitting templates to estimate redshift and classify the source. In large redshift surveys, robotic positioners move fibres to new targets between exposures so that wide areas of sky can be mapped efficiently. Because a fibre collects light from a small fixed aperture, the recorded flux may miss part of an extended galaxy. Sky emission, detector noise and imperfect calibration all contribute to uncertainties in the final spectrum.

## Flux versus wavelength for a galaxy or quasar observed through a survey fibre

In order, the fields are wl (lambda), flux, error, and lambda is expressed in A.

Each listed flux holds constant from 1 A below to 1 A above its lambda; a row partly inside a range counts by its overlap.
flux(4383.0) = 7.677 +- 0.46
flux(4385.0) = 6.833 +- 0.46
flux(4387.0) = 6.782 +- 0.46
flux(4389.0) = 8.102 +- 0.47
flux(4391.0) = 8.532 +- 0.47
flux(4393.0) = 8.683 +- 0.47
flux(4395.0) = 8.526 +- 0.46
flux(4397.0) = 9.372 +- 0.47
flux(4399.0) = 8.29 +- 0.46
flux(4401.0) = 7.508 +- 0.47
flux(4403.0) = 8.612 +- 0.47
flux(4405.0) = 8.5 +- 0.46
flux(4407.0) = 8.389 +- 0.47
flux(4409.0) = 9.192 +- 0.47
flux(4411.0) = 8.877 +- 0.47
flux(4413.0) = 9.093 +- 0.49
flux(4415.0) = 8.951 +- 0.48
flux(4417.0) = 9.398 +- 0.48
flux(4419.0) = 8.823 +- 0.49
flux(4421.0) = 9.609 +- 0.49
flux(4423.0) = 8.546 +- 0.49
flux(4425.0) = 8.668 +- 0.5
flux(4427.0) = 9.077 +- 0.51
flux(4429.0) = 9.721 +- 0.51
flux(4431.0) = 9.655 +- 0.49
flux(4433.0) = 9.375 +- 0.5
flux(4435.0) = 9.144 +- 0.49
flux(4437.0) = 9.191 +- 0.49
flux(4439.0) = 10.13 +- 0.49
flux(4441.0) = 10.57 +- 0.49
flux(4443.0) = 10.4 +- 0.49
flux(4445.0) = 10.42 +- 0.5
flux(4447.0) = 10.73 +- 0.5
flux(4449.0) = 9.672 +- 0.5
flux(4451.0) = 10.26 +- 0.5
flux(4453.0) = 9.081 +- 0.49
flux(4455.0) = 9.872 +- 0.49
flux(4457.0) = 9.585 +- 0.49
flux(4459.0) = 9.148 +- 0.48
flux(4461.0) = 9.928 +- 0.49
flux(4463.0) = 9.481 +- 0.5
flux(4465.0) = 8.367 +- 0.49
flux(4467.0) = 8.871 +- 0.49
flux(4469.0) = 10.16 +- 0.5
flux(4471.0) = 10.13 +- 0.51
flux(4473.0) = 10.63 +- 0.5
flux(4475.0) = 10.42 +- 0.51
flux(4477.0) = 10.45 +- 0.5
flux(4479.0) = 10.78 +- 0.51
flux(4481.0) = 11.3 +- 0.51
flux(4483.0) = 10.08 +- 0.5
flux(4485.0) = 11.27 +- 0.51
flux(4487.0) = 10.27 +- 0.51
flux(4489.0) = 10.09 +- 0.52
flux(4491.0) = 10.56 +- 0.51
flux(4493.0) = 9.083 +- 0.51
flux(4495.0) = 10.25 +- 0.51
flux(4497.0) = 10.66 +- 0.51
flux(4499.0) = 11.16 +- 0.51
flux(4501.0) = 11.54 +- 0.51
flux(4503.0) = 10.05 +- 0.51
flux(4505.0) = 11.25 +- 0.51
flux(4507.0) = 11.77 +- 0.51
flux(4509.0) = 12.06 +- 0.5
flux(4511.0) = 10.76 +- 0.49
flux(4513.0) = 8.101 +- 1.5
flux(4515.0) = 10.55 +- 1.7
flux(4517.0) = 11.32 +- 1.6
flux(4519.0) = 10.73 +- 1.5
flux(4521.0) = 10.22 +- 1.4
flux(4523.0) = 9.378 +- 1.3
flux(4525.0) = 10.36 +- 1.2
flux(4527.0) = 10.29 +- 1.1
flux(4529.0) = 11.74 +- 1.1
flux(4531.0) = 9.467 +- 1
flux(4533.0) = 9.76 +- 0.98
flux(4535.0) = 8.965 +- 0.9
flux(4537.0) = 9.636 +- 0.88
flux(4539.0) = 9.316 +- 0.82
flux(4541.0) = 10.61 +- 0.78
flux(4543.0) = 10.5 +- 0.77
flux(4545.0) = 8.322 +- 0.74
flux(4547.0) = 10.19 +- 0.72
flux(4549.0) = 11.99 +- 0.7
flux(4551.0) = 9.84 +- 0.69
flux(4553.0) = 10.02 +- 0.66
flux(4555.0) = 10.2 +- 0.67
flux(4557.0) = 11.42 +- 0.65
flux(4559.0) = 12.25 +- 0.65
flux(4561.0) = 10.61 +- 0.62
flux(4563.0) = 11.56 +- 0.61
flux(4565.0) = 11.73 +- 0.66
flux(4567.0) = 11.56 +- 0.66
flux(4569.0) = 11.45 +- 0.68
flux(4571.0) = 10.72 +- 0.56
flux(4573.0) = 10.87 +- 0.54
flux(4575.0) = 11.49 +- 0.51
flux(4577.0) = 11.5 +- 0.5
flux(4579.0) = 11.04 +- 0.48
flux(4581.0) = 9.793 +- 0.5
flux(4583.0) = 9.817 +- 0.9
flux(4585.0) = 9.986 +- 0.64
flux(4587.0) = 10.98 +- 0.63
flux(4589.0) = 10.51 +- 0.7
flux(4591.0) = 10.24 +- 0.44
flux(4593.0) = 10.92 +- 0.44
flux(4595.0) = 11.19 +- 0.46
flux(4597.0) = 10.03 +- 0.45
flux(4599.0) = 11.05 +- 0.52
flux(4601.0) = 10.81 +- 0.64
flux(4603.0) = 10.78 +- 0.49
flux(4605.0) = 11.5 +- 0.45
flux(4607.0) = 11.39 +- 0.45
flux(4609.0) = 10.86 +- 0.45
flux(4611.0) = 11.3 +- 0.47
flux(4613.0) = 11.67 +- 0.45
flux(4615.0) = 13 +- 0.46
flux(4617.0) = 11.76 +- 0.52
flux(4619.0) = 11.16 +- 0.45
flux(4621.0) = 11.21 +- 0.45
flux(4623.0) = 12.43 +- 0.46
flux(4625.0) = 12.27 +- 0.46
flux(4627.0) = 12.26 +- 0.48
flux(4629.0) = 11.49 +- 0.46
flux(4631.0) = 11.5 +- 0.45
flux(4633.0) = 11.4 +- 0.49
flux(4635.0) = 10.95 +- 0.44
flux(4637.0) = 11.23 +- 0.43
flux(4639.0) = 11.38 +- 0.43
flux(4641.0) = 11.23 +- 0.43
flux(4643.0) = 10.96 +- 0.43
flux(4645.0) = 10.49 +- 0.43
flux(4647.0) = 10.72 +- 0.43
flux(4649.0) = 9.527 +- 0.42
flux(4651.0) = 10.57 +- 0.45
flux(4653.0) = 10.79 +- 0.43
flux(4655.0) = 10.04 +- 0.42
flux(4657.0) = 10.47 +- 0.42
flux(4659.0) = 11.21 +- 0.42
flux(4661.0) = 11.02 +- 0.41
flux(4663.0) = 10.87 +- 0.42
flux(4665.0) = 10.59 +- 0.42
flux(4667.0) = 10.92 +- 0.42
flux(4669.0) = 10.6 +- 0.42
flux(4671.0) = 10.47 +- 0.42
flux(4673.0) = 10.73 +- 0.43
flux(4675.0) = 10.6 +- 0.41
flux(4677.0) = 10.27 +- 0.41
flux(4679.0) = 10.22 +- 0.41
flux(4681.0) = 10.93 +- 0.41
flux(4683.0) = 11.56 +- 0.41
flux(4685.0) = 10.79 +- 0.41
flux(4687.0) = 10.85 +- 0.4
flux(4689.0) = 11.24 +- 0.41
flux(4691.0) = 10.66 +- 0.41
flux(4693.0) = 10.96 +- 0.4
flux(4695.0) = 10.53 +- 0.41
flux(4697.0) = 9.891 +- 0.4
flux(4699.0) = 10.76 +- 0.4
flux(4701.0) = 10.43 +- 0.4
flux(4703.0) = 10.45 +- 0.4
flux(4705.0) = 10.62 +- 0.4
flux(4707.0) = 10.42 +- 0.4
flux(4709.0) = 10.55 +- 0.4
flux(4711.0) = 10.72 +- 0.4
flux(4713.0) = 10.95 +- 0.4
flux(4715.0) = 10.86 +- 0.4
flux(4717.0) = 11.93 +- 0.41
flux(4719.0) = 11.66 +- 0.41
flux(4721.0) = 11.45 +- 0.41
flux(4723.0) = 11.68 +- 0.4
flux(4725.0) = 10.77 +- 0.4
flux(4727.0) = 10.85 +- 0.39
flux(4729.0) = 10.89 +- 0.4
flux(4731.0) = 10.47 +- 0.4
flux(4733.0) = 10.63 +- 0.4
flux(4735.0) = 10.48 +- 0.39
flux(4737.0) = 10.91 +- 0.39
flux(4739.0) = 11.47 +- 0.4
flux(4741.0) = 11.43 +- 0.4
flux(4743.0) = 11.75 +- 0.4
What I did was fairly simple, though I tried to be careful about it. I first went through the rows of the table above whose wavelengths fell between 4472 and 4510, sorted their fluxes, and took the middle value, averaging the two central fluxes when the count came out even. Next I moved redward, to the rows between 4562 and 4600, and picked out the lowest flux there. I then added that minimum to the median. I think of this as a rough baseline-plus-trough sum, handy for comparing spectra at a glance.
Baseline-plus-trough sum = 20.4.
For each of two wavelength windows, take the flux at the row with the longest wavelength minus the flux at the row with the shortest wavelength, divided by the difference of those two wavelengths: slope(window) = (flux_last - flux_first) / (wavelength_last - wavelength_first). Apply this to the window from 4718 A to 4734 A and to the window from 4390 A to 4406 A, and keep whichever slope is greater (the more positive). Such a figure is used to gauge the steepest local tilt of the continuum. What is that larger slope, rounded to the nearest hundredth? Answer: 0.00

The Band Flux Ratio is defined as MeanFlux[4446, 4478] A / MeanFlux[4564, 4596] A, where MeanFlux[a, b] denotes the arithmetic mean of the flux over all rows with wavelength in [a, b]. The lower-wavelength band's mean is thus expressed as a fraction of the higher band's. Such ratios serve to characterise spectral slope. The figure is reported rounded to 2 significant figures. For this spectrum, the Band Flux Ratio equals 0.90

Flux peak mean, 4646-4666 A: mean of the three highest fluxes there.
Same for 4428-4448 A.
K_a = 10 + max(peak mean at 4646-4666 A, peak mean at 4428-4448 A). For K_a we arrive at 21.0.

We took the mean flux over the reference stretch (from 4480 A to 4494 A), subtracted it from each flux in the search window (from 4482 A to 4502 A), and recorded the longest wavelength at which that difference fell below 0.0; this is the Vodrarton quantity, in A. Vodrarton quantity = 4495.0 A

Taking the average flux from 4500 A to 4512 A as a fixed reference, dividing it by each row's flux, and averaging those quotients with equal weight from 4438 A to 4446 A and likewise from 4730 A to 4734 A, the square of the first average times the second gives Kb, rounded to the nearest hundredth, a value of 1.25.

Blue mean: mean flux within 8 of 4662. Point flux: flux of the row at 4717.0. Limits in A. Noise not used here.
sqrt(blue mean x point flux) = 11.3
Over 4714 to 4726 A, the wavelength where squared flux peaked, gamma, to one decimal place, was 4717.0 A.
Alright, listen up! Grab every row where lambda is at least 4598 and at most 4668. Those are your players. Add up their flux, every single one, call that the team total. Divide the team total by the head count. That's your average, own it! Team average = 11.2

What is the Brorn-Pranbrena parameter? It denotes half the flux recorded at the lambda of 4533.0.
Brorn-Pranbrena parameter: 4.9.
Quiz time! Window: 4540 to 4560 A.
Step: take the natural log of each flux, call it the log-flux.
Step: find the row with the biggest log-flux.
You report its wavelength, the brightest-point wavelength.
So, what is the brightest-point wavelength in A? 4559.0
